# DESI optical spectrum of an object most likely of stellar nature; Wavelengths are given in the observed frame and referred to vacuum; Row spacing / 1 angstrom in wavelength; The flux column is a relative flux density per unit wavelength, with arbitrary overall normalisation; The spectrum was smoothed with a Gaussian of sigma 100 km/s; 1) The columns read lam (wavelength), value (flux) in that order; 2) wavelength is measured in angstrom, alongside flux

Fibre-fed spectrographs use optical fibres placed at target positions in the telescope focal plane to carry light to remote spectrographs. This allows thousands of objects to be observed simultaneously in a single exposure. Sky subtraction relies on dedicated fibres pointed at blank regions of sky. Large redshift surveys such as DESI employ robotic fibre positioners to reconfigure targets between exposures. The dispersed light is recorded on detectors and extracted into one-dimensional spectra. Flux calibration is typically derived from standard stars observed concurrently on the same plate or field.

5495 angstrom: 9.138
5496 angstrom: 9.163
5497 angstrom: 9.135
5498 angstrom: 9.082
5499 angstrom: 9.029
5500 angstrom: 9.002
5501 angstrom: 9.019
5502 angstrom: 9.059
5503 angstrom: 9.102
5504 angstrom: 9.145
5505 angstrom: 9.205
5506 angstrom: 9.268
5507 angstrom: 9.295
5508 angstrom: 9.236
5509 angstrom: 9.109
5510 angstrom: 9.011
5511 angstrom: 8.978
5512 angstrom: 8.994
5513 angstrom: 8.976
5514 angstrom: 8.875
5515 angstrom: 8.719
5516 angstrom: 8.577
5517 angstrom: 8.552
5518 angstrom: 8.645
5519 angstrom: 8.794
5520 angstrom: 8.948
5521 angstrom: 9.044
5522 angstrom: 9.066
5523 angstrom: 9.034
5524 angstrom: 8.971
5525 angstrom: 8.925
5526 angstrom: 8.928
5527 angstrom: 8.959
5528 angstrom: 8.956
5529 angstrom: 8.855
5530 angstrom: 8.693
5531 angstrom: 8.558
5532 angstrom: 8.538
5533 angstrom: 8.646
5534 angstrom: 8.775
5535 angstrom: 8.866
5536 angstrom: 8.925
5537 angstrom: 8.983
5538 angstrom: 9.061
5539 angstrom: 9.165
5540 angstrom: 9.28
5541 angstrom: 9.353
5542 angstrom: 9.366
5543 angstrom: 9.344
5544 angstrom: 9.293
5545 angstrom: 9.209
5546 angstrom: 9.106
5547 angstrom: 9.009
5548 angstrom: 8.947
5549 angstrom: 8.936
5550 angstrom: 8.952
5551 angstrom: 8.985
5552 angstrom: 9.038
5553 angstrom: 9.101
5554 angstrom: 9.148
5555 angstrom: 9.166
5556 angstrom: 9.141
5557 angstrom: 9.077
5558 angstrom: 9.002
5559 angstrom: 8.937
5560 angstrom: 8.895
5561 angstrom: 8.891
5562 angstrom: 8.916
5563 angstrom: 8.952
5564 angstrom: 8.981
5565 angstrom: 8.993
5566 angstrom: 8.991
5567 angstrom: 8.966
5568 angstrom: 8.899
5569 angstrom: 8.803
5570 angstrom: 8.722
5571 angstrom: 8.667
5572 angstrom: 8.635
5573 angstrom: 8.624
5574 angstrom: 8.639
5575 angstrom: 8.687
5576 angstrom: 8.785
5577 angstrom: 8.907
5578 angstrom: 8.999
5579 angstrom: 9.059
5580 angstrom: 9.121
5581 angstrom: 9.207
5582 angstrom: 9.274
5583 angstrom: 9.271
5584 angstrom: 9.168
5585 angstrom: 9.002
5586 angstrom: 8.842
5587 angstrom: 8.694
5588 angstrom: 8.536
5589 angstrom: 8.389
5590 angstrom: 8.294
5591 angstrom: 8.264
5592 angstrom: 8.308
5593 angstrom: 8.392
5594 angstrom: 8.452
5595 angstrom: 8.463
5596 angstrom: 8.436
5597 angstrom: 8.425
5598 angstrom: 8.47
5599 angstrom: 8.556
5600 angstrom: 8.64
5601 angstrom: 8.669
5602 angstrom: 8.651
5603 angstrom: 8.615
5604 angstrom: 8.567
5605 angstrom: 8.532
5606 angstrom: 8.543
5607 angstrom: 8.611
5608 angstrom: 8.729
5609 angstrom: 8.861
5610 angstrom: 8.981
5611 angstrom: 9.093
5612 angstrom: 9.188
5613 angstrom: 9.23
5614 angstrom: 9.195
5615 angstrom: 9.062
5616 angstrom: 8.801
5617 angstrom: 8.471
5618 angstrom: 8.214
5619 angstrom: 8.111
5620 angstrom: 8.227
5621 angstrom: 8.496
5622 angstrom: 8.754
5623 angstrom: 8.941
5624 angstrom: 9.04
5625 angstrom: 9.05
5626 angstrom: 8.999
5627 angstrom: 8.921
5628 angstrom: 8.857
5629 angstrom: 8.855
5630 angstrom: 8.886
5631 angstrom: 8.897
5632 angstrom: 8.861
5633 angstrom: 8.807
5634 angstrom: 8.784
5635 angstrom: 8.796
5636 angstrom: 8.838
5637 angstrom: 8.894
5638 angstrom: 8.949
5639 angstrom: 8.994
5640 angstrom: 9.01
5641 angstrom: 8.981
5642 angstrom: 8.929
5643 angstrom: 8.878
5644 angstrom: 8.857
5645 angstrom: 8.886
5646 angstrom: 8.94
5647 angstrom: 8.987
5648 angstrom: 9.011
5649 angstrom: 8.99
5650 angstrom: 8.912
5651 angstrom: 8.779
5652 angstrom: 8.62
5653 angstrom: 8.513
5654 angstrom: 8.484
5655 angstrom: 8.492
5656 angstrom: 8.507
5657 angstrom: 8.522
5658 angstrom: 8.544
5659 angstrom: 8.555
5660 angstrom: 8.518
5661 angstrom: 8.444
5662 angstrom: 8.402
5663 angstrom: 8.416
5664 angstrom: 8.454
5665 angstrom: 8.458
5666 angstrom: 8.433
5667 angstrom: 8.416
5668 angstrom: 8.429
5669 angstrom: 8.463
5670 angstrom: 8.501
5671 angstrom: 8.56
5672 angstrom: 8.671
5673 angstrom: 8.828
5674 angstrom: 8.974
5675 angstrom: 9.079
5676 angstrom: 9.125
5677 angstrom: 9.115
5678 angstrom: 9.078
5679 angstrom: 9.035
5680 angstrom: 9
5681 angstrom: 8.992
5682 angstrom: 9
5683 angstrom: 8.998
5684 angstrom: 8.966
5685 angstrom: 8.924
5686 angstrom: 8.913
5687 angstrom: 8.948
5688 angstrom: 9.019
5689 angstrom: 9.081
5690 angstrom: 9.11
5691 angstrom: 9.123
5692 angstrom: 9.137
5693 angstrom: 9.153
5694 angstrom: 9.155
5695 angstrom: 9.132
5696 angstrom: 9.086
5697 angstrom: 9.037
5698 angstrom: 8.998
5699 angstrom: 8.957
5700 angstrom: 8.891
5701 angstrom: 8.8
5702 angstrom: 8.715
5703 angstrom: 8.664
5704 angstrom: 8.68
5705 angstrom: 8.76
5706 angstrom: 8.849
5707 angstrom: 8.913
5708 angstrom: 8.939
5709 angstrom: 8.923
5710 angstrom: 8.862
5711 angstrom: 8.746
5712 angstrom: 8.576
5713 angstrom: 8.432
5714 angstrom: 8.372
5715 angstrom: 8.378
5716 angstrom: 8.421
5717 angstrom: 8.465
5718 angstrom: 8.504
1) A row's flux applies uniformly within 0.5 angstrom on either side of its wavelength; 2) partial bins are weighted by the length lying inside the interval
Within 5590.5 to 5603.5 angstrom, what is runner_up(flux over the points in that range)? 8.651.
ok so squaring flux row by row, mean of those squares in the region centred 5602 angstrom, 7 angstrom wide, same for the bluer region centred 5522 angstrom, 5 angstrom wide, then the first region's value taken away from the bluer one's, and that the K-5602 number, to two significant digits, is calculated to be 7.2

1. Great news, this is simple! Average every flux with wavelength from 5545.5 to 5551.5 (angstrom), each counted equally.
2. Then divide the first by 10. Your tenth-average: 0.899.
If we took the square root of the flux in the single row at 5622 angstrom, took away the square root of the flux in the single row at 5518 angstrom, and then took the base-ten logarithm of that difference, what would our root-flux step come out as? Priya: -1.7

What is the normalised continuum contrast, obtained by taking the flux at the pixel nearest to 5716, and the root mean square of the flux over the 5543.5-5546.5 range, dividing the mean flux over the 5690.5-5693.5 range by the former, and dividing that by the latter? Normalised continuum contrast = 0.118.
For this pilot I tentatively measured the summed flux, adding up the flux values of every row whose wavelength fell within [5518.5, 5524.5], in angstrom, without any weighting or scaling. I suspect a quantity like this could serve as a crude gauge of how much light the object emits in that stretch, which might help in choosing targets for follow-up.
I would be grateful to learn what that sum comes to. 53.9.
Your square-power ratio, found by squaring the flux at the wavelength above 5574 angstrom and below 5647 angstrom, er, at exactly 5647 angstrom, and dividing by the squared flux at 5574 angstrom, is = 1.08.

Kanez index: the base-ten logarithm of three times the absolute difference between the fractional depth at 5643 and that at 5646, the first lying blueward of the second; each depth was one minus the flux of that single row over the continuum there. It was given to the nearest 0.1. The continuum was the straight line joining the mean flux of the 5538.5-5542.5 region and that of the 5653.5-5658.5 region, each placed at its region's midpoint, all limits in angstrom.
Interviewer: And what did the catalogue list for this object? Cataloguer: -1.5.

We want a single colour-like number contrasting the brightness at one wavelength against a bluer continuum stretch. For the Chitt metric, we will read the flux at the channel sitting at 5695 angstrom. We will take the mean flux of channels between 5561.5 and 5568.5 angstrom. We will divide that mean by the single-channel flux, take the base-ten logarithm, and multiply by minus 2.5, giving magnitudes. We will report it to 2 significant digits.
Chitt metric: 0.021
